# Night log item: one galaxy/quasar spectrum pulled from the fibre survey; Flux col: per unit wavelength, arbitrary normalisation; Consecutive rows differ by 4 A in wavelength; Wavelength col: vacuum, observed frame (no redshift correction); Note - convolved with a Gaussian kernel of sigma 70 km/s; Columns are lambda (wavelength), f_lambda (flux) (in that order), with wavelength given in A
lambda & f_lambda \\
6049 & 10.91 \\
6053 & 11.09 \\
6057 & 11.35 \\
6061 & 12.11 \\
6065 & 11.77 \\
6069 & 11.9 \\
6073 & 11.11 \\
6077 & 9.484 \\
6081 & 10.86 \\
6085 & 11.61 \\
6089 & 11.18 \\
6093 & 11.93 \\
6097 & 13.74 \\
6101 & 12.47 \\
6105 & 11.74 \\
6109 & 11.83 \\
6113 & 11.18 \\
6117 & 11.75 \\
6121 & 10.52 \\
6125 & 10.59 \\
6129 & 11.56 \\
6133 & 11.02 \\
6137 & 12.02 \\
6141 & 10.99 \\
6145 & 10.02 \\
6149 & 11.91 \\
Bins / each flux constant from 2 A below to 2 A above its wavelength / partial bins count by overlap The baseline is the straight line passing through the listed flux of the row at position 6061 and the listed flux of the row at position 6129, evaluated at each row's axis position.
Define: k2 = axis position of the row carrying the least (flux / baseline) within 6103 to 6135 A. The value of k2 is 6121 A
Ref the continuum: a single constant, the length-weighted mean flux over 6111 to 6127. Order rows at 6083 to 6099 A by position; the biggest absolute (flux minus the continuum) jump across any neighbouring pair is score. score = 1.8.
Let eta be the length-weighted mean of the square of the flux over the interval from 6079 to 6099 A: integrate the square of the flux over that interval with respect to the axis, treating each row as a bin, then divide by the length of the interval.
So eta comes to 142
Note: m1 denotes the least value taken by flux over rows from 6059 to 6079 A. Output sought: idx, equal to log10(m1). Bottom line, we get 0.98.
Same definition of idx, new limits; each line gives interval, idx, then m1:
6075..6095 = 0.98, 9.484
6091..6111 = 1.07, 11.74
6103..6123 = 1.02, 10.52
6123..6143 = 1.02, 10.59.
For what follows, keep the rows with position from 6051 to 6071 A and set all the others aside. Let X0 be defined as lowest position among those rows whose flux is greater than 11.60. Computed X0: 6061 A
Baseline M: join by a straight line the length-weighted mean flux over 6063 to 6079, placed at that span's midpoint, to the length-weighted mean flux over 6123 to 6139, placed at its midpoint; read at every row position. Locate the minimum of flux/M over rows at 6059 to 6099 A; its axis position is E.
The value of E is 6077 A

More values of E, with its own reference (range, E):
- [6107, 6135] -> 6121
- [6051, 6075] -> 6073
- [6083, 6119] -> 6113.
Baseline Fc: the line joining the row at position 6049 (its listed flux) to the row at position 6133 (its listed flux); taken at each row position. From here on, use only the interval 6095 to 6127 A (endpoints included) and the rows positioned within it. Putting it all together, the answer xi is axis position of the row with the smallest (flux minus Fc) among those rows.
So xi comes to 6121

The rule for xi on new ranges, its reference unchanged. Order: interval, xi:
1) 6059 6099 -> 6077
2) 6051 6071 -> 6053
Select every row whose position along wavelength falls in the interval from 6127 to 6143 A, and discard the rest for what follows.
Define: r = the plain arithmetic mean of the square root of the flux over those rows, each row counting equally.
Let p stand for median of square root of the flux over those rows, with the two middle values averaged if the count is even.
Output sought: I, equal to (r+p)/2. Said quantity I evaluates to 3.37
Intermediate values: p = 3.36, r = 3.38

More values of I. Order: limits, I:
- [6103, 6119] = 3.42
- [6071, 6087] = 3.30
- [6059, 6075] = 3.43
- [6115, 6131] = 3.33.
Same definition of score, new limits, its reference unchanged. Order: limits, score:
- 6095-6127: 1.3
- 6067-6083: 1.6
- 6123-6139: 1.0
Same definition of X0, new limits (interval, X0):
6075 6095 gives 6085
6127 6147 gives 6137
